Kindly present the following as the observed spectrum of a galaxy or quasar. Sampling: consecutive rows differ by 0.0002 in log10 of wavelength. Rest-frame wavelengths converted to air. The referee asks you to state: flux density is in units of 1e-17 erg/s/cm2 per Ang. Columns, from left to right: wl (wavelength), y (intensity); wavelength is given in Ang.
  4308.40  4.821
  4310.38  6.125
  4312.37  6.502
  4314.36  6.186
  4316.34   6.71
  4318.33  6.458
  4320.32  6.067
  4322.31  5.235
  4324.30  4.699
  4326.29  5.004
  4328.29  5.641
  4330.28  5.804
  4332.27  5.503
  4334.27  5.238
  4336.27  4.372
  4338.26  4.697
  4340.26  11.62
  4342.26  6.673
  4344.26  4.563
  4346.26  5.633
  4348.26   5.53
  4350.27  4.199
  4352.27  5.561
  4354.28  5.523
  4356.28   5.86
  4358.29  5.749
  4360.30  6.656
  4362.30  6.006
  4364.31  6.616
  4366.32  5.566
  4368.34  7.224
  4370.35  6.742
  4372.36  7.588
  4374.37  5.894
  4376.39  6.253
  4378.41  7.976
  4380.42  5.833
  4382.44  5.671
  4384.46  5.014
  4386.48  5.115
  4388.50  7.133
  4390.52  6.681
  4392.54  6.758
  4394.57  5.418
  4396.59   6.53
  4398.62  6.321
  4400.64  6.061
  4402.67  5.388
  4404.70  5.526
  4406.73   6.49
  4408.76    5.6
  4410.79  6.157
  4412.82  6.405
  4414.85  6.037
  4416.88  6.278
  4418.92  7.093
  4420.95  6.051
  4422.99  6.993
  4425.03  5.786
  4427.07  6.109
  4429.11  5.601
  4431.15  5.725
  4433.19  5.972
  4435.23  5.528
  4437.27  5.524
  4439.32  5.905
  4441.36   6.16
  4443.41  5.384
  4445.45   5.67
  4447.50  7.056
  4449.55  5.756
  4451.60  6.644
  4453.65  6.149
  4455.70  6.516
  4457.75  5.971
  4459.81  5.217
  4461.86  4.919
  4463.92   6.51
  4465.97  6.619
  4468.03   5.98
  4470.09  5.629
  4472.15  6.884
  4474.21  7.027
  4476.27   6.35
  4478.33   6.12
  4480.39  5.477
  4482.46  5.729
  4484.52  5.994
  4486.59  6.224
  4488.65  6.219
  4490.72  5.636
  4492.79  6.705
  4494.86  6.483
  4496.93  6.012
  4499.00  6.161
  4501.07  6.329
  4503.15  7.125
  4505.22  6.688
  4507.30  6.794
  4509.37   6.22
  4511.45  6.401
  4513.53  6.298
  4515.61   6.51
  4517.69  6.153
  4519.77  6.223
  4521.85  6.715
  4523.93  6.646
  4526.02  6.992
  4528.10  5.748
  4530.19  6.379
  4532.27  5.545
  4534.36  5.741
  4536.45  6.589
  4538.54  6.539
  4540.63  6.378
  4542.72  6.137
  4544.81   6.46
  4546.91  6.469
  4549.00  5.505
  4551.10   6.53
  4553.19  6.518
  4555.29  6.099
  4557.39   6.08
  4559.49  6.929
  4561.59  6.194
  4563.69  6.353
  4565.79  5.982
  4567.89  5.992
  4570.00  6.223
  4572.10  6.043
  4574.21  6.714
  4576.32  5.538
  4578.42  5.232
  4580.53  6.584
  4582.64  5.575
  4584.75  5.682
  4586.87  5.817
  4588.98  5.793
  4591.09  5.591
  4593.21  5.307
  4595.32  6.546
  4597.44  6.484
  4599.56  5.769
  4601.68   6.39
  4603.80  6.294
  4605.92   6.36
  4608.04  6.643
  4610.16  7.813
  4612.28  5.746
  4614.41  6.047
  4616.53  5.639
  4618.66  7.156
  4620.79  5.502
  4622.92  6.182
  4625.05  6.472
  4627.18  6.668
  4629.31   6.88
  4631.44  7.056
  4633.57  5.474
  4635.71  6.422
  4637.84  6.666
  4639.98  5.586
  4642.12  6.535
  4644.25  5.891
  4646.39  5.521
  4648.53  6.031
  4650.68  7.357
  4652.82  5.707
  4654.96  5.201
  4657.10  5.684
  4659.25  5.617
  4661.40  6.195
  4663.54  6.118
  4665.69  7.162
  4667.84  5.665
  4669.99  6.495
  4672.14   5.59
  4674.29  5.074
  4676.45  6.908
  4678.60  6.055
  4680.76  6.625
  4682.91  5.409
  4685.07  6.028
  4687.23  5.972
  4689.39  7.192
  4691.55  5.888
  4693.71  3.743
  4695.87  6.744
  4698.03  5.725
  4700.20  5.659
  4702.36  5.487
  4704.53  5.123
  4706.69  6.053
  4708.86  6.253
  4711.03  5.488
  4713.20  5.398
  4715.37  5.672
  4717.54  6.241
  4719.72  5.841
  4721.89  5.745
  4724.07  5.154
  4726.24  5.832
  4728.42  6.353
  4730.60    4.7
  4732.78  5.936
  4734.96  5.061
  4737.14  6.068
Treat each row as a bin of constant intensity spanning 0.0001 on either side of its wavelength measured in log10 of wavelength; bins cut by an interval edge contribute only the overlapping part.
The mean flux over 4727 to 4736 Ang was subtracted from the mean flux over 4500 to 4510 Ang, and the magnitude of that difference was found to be 1.12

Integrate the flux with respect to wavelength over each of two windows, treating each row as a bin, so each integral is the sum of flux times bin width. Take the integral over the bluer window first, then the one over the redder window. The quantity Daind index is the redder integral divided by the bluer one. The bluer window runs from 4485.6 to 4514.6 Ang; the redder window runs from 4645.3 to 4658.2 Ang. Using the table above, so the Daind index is 0.41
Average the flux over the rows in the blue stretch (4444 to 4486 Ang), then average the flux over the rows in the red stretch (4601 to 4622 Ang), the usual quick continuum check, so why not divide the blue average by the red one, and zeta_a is 0.96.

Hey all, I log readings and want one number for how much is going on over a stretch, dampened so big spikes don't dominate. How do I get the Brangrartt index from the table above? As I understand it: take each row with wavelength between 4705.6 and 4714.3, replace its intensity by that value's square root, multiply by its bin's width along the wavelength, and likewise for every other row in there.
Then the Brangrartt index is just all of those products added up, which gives 20.9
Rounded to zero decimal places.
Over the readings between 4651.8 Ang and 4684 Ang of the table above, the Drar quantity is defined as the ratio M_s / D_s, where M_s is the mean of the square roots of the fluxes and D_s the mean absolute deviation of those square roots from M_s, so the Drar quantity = 24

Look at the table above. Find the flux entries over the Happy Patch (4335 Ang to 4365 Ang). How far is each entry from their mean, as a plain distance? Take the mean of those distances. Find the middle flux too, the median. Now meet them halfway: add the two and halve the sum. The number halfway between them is 3.34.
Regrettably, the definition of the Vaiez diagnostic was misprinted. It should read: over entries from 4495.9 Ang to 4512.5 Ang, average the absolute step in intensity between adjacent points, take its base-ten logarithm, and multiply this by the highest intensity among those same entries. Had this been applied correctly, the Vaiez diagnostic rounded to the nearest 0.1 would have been -3.3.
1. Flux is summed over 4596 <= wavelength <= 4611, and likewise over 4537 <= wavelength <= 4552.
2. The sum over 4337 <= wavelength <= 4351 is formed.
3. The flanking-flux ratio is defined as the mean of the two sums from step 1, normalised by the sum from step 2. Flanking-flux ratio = 1.05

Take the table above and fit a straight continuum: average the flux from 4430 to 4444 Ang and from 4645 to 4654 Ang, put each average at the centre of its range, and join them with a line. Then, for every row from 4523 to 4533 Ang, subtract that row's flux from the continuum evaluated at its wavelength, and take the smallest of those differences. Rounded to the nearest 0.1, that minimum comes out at -1.1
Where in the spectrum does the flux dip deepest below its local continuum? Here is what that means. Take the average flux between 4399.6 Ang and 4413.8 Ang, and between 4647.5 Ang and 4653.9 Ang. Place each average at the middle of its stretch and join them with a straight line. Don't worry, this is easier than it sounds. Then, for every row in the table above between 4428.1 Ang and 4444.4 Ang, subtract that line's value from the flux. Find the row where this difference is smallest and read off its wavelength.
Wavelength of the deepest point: 4443.41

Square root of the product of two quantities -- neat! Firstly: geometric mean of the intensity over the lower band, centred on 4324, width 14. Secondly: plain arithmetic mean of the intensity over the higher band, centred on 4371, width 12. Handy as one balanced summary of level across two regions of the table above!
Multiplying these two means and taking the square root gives 6.02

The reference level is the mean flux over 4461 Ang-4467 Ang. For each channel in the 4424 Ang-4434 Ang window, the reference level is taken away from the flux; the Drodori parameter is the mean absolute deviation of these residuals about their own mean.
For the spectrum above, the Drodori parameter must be 0.16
